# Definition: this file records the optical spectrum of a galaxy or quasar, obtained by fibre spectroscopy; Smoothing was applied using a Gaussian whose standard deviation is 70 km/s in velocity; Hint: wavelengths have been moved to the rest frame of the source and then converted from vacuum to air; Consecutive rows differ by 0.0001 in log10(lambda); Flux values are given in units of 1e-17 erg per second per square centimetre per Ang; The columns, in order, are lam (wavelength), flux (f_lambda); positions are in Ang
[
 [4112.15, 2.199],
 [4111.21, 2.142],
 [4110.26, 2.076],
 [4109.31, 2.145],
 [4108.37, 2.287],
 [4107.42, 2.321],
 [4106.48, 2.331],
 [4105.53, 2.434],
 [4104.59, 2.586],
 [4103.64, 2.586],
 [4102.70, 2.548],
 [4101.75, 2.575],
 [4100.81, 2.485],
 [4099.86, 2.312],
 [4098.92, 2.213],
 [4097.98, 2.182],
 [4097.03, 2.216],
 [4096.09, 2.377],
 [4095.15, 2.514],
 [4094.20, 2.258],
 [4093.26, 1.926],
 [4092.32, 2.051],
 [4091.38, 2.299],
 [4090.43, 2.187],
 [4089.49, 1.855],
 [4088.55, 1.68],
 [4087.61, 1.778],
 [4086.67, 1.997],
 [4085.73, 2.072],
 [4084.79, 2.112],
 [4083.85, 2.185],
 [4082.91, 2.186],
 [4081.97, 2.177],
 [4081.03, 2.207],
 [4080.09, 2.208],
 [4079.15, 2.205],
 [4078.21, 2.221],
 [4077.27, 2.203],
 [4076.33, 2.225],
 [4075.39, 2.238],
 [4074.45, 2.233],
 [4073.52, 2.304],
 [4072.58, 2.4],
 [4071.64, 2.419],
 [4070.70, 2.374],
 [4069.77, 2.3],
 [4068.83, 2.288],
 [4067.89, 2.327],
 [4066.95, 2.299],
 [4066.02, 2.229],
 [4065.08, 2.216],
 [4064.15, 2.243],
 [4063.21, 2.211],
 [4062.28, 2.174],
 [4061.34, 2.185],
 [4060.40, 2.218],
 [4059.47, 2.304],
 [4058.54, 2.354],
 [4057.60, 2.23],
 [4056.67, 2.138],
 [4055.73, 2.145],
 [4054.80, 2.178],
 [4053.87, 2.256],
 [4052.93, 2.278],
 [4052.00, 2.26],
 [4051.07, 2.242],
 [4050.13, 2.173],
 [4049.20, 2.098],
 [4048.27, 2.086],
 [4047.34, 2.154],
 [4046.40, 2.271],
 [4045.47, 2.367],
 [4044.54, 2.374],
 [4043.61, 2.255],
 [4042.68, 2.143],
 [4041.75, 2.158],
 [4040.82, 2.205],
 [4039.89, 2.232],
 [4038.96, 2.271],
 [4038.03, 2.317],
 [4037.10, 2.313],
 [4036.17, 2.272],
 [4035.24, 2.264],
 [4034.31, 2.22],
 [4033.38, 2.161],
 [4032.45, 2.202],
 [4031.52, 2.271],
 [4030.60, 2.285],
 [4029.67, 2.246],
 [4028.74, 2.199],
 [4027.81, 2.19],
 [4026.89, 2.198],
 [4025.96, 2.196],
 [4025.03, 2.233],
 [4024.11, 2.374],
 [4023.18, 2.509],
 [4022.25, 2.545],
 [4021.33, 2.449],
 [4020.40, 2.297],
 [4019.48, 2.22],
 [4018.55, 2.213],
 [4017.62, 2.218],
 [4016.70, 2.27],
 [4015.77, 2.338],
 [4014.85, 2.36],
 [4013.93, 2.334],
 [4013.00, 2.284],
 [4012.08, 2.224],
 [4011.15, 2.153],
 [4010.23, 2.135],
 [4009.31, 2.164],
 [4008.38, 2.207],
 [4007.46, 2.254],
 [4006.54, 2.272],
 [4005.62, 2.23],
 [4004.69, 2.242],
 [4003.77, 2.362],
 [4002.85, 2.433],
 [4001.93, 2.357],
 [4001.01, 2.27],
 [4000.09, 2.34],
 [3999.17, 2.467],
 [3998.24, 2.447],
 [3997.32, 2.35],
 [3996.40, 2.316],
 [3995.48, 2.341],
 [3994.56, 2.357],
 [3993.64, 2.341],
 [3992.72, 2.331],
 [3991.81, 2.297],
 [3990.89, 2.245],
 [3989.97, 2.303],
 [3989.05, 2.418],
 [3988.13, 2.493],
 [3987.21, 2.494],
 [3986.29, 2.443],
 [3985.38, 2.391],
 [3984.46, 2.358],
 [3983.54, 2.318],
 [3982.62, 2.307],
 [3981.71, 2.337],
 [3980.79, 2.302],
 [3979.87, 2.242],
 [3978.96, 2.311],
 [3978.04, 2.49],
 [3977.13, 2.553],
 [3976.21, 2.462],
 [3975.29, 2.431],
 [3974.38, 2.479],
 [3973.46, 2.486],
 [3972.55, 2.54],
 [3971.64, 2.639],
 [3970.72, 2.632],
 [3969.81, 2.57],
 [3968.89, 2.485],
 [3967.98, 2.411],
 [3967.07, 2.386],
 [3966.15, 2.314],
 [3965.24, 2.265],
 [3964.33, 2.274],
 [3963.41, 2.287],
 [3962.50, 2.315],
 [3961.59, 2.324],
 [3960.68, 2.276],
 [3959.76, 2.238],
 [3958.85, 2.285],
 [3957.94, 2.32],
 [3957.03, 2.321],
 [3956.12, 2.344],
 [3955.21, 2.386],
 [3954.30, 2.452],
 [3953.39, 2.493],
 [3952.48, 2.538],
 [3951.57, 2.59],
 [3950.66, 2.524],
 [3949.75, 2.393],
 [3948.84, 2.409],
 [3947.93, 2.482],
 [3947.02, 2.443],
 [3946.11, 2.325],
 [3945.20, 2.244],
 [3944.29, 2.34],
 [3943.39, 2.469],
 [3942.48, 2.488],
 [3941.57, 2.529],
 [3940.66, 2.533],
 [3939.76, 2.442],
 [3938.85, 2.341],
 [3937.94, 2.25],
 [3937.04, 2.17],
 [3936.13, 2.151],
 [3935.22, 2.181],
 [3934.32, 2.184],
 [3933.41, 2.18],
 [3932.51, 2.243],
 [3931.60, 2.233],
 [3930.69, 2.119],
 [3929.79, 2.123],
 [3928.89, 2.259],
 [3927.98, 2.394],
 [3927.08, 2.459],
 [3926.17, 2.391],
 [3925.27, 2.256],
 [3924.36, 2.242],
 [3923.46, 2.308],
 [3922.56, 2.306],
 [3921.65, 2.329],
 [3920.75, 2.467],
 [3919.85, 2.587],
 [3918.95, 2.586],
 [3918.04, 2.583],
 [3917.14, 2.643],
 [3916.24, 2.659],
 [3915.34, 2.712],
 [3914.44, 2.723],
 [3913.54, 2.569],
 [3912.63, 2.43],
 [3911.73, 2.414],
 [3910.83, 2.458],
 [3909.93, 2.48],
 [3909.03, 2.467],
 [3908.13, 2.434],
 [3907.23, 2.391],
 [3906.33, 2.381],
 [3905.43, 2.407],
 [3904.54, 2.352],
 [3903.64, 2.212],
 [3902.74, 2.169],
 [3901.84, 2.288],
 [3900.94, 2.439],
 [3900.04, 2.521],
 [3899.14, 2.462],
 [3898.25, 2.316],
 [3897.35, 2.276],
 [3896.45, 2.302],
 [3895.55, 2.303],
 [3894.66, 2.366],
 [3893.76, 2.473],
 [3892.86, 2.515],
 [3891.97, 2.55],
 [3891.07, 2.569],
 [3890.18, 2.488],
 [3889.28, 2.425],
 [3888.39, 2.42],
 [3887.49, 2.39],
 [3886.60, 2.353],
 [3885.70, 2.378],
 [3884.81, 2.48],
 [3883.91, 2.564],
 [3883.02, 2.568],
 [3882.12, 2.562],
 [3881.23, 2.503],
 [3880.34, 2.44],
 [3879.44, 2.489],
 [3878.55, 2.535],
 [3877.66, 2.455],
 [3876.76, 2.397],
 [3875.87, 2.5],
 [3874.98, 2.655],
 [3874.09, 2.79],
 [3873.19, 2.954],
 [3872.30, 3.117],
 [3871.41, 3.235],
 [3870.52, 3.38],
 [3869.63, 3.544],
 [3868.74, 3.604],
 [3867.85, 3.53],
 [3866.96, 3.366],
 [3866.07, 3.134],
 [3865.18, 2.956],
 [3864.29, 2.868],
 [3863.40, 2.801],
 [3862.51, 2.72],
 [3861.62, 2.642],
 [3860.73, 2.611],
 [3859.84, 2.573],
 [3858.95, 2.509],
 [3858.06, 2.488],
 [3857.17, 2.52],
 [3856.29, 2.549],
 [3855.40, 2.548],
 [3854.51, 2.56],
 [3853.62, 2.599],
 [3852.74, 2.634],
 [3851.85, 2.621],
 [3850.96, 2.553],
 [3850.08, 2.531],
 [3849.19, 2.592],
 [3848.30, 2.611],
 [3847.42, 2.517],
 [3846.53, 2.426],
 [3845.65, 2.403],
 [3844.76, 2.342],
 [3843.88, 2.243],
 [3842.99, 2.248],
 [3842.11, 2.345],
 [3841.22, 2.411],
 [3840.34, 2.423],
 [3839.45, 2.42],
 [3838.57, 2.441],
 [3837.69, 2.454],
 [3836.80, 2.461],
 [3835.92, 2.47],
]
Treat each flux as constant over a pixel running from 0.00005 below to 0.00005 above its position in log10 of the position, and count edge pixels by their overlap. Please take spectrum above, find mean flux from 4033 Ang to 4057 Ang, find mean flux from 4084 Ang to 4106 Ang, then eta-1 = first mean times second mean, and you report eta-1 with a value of 5.0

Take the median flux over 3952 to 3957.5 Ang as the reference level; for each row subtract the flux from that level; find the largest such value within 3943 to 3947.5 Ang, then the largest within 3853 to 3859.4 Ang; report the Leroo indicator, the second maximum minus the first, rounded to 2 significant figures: -0.24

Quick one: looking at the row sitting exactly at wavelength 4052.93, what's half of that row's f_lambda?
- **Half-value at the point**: 1.14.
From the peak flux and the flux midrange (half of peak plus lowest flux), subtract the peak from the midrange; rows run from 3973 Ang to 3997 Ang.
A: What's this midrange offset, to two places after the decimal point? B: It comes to -0.16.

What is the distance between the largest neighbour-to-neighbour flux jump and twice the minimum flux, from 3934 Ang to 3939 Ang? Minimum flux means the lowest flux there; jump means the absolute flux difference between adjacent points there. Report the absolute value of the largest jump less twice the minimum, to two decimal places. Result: 4.21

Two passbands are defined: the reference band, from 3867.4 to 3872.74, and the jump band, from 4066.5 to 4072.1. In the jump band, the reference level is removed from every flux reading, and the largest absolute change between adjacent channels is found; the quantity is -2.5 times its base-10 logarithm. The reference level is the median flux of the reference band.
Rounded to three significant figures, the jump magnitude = 2.83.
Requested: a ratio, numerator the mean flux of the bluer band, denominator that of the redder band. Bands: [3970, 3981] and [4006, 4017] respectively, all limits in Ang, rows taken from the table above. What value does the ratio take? 1.10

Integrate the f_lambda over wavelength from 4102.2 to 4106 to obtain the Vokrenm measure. 10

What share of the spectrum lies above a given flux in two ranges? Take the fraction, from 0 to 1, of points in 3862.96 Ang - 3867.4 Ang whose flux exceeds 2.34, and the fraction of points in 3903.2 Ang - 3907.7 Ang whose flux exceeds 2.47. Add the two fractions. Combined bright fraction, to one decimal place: 1.0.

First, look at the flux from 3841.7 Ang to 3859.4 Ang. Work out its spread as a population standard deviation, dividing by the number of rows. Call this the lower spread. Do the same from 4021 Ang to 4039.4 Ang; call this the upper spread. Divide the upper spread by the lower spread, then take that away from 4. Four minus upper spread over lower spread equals 3.10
